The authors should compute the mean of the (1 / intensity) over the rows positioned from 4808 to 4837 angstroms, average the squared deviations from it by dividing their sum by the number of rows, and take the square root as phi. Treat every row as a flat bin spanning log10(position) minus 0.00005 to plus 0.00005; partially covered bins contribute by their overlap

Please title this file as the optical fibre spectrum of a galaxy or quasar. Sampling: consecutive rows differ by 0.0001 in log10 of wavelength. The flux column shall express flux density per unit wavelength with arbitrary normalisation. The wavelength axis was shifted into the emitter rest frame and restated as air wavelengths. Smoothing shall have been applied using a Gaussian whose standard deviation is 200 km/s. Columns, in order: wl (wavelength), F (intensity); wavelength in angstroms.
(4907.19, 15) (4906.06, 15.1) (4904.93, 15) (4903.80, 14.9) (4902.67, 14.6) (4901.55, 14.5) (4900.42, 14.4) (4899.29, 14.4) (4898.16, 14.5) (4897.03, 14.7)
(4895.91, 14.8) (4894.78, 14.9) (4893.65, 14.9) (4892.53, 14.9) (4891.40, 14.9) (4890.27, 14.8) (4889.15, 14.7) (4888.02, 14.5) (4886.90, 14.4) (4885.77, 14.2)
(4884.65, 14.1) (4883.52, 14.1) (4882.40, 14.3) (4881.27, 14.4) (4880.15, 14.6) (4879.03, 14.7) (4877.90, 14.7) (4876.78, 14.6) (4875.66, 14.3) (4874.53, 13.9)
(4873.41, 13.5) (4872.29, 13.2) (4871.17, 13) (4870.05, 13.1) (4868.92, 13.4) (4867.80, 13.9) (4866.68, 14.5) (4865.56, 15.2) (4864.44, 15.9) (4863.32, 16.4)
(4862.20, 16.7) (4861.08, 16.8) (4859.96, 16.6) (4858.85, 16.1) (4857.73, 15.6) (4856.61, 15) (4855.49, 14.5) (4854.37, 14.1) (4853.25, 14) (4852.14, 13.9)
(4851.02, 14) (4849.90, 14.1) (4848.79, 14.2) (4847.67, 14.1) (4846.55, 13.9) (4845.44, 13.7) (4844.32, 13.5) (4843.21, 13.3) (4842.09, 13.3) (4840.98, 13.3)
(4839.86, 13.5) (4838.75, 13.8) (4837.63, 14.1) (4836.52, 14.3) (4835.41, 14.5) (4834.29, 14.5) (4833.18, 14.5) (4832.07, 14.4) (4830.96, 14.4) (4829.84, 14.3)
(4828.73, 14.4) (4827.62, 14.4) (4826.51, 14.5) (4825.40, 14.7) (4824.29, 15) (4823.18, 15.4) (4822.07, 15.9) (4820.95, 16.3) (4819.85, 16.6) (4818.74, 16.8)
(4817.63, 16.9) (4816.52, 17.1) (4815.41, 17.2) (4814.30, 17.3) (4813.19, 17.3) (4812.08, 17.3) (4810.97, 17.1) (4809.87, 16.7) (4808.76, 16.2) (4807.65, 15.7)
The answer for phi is 0.0048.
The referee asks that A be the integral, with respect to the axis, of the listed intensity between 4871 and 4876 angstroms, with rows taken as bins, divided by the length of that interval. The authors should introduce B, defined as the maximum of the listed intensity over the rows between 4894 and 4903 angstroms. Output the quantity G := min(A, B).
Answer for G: 13.6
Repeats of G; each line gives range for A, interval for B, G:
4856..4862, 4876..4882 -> 14.7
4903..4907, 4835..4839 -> 14.5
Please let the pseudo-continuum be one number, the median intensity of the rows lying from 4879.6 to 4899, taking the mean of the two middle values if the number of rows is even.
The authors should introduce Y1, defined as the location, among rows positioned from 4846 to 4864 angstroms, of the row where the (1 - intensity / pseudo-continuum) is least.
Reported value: 4861.08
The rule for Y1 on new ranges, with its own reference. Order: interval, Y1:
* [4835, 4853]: 4835.41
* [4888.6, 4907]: 4906.06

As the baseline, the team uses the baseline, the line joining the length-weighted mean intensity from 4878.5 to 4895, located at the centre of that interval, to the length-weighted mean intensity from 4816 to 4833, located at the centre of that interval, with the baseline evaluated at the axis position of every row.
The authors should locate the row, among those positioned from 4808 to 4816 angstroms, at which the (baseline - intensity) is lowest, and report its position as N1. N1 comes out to 4814.30 angstroms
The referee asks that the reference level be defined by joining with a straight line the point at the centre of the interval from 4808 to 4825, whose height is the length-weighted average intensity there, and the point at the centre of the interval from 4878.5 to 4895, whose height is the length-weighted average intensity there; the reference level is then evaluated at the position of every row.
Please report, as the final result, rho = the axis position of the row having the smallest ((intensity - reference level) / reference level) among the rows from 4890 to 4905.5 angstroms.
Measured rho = 4899.29 angstroms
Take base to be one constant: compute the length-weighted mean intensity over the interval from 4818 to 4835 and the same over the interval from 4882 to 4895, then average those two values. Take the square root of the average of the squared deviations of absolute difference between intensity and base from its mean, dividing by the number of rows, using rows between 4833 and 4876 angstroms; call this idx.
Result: 0.51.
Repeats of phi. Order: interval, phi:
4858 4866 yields 0.0020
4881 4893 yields 0.0014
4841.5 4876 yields 0.0052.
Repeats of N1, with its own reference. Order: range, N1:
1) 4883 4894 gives 4893.65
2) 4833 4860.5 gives 4859.96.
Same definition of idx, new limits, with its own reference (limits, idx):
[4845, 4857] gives 0.26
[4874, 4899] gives 0.26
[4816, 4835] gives 0.72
